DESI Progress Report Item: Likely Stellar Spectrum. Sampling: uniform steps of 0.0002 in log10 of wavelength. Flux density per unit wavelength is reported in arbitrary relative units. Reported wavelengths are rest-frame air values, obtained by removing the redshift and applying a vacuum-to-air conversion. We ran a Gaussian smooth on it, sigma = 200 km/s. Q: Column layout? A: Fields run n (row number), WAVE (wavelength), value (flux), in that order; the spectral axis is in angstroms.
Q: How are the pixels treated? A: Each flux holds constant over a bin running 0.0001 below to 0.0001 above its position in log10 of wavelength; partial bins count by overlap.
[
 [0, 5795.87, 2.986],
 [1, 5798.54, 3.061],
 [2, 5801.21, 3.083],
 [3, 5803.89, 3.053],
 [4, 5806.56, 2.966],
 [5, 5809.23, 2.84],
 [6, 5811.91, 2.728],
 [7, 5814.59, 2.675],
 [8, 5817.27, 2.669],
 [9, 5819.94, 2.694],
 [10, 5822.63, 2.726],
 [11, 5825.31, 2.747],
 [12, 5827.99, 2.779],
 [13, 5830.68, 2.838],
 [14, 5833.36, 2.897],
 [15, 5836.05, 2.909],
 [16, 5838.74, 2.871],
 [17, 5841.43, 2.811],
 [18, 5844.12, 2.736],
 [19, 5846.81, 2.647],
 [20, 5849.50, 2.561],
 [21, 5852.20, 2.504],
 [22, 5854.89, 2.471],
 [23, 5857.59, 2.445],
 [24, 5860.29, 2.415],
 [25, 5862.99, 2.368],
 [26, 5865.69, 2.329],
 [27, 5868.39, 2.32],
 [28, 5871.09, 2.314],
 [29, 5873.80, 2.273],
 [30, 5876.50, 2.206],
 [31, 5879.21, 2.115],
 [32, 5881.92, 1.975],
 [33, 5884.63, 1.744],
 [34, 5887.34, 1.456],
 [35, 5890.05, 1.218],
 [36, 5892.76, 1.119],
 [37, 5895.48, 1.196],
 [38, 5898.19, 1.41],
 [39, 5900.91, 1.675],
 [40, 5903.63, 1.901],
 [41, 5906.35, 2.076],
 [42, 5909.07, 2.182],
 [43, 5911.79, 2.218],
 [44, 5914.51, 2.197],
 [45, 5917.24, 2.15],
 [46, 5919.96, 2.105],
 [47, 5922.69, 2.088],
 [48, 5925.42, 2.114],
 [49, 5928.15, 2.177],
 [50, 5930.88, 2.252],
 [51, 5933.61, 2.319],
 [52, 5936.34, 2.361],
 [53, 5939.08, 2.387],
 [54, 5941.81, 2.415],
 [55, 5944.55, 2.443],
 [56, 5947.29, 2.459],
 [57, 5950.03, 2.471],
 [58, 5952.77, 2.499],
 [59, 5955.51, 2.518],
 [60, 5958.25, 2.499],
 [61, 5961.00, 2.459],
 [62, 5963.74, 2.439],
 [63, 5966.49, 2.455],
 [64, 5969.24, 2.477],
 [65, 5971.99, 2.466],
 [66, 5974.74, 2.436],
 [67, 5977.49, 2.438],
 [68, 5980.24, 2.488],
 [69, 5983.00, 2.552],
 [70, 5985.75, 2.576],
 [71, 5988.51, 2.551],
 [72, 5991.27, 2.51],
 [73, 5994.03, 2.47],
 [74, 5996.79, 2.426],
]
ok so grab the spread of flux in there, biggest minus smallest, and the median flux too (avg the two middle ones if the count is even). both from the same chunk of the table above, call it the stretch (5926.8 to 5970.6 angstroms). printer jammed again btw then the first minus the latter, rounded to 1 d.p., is -2.1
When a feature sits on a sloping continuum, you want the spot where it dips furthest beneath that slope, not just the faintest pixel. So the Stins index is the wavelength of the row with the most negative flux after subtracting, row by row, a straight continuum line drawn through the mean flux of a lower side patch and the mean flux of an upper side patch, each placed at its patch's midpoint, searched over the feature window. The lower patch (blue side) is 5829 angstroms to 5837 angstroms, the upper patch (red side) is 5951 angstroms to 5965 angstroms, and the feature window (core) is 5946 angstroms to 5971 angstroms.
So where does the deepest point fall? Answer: 5947.29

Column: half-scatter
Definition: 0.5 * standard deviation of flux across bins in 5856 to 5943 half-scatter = 0.19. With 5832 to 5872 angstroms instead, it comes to 0.11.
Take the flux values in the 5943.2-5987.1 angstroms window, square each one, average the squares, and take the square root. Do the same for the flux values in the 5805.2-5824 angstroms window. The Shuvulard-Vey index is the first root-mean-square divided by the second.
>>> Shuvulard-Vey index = 0.90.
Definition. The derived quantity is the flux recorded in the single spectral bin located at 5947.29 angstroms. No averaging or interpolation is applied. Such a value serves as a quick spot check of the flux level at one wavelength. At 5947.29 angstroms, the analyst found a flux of 2.459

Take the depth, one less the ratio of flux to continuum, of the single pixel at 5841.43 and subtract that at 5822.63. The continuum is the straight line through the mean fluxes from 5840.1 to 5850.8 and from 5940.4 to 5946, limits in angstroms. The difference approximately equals -0.05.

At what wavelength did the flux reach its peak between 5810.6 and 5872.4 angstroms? 5836.05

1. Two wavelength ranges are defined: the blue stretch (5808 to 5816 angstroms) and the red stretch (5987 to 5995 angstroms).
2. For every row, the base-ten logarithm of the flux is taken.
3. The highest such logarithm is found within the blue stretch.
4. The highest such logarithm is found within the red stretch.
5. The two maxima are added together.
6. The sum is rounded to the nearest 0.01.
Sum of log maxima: 0.86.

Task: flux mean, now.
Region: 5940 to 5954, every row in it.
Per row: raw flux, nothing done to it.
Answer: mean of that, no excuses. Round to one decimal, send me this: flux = 2.5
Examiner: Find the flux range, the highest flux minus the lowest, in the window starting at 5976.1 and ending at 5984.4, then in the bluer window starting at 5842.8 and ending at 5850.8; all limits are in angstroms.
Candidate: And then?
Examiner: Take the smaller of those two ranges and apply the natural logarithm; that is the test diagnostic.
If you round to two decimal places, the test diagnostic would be -2.17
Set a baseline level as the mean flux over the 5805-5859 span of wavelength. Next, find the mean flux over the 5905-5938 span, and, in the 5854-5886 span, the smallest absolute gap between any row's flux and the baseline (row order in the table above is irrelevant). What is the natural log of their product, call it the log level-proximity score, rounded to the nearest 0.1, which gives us -0.6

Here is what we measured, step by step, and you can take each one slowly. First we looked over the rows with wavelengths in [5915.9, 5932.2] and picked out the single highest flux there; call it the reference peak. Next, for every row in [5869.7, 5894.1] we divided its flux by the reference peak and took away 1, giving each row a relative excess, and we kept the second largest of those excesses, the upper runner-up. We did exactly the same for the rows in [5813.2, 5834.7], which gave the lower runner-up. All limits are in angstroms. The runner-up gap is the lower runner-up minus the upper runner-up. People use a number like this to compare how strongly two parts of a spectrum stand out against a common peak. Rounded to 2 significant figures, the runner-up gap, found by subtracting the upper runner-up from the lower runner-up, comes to 0.25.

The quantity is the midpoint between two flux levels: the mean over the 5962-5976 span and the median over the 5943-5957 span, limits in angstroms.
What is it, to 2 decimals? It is 2.46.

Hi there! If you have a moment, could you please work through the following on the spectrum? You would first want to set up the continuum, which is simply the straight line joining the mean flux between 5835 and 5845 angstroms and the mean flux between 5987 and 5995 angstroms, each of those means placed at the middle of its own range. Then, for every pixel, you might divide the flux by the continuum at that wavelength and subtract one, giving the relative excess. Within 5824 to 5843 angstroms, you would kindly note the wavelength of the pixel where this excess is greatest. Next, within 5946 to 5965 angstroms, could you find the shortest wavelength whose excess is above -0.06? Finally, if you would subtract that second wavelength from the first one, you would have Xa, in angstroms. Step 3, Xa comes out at -111.2 angstroms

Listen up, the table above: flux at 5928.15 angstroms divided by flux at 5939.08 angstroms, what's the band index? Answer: 0.91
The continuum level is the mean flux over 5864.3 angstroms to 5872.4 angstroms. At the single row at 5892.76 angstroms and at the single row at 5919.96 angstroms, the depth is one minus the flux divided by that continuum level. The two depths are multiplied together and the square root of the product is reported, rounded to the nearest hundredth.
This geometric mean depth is 0.22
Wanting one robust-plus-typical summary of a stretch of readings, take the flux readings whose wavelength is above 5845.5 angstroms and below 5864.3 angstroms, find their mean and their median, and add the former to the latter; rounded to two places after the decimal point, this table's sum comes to 4.96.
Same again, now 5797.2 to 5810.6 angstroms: 6.05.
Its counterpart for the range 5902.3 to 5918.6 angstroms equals 4.29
